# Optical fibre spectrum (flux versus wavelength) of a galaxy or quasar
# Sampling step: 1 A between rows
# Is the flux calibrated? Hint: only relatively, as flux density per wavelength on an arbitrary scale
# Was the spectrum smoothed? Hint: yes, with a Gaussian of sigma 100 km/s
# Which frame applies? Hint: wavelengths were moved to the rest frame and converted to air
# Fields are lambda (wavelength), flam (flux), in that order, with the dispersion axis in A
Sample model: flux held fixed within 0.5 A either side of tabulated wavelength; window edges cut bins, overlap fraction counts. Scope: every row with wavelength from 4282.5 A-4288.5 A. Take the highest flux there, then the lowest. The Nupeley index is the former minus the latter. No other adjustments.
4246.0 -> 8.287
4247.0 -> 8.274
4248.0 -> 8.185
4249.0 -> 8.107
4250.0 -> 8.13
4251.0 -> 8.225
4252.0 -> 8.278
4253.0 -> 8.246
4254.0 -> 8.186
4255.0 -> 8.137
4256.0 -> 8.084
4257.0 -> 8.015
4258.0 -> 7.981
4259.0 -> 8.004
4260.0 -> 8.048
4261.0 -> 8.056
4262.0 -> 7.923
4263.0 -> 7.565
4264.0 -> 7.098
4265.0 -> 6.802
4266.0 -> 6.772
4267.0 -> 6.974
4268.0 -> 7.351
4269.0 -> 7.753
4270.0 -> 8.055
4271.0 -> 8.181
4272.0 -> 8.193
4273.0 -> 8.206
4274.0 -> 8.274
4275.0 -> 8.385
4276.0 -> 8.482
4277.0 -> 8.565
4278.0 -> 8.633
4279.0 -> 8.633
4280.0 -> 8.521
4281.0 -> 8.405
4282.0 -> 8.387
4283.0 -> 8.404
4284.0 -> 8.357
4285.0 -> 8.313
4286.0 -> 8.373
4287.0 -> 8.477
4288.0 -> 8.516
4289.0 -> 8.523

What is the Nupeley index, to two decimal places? 0.20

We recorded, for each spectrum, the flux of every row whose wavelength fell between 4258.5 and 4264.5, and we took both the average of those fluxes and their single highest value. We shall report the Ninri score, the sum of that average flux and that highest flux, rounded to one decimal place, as 15.8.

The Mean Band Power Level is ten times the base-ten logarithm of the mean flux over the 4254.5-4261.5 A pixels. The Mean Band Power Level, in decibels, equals 9.06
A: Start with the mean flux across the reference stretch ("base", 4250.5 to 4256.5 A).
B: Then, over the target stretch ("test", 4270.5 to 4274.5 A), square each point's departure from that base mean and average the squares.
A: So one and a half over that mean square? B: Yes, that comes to 866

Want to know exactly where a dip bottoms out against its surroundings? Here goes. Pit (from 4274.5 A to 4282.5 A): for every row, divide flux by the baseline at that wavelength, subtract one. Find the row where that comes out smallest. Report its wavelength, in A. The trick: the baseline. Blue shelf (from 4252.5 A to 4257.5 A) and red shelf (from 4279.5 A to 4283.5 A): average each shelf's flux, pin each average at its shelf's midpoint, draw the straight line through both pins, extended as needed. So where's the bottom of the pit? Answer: 4282.0 A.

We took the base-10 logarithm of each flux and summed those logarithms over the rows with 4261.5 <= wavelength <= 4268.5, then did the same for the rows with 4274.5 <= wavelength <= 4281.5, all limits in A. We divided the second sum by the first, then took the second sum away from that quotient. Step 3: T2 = -5.43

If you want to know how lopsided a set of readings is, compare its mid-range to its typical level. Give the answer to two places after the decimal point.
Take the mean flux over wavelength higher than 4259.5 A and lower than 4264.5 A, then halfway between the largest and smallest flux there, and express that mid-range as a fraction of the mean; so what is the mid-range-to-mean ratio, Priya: 0.98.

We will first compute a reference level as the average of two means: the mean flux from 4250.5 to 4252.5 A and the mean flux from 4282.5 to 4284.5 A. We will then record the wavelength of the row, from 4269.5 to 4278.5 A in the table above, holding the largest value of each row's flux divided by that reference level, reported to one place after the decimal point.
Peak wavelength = 4278.0 A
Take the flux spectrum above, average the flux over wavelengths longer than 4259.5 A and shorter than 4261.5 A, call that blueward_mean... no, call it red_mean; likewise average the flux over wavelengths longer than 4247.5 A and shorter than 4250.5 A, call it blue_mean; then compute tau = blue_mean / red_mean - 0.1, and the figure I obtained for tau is 0.91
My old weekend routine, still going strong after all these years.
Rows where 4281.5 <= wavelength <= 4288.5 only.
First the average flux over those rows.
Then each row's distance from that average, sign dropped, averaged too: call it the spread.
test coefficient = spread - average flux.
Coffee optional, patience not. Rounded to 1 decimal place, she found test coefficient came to -8.4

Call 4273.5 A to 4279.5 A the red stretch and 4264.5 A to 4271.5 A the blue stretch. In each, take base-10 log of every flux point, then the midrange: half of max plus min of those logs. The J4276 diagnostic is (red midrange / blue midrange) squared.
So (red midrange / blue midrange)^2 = 1.131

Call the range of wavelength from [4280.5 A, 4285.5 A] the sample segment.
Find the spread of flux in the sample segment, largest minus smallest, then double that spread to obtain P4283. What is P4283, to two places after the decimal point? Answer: 0.18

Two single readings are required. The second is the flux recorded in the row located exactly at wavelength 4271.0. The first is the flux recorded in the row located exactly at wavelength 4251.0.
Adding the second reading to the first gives 16.4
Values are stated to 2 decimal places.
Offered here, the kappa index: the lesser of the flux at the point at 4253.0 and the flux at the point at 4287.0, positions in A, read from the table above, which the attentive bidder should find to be 8.25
